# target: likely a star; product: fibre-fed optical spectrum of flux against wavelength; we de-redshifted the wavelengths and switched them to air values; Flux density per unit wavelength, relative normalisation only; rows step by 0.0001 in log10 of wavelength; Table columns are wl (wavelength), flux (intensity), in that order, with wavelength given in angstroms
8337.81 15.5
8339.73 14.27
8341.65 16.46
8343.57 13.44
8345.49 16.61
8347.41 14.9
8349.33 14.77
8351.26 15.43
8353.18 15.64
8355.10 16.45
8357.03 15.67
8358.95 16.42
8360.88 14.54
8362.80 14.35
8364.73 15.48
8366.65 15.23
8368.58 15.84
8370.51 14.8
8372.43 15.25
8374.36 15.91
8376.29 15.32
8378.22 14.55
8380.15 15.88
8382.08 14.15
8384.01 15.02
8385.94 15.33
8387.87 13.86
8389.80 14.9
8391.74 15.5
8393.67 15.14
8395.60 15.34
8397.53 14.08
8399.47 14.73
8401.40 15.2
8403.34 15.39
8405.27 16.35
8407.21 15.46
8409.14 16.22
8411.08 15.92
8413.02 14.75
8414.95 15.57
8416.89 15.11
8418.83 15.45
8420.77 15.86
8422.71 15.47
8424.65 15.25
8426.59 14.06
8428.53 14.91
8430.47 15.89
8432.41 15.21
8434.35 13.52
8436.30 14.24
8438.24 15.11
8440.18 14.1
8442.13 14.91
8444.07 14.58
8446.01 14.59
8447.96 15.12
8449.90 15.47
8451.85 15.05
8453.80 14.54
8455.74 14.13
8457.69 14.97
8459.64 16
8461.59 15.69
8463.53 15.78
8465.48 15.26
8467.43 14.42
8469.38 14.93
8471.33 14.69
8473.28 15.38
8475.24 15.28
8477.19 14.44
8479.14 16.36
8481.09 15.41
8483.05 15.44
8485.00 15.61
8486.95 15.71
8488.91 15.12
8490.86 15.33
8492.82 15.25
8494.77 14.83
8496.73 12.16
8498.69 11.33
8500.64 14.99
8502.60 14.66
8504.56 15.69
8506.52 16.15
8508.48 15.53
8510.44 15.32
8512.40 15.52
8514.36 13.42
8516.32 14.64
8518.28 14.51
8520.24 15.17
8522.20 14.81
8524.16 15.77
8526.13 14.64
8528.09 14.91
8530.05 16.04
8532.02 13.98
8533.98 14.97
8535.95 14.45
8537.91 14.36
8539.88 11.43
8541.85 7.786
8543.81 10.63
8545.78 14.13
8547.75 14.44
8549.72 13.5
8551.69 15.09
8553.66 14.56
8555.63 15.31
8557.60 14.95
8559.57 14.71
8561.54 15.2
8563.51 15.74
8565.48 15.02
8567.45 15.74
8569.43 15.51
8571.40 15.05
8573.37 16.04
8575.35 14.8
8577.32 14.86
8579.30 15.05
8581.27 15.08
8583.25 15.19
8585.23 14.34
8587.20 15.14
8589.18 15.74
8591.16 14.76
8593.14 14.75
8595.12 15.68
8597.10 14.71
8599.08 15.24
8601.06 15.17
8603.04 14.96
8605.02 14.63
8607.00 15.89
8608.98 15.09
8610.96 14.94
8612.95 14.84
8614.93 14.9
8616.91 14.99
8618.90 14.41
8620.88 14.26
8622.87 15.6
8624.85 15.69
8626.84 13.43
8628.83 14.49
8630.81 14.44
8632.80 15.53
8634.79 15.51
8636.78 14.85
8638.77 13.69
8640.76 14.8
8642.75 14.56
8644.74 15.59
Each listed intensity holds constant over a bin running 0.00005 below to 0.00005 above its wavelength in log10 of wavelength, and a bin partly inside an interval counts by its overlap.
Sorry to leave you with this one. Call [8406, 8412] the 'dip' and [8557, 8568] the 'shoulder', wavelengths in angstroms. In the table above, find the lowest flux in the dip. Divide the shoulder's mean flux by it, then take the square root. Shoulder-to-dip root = 0.99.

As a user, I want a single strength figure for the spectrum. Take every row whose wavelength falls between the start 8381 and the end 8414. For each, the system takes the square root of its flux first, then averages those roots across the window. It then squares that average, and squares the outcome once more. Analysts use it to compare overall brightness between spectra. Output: 229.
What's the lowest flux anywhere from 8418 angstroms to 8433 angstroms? 14.06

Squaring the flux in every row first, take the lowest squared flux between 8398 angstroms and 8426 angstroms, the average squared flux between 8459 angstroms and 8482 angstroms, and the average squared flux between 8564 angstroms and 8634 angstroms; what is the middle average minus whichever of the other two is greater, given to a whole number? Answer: 8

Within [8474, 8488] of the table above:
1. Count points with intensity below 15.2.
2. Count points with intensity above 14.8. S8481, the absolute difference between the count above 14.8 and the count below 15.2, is 5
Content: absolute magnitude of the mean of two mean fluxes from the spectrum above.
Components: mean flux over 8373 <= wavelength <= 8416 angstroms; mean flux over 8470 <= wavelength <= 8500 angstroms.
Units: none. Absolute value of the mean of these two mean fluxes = 15.02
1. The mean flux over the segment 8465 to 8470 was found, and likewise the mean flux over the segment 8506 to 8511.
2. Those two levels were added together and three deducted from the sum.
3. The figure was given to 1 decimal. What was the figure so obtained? 27.5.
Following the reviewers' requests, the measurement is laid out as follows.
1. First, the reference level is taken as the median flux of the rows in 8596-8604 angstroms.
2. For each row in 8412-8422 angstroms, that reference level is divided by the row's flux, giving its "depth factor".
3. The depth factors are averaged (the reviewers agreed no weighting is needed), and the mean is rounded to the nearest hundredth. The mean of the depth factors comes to 0.98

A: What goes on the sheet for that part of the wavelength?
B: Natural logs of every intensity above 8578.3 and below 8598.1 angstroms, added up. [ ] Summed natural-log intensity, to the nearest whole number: 27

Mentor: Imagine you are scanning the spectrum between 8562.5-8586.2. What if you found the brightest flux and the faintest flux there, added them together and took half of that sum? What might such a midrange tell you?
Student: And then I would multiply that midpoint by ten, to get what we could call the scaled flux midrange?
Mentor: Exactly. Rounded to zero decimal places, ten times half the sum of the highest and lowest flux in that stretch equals 152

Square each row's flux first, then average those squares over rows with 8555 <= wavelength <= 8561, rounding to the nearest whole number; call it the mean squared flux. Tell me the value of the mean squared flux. 225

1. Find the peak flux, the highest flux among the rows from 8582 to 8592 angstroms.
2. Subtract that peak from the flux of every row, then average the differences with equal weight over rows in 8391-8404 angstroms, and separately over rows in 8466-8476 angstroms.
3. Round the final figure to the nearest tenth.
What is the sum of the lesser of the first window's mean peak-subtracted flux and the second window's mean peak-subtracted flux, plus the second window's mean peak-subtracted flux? -1.6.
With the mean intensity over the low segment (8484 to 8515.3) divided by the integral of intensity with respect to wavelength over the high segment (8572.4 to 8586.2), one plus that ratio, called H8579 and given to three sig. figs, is 1.07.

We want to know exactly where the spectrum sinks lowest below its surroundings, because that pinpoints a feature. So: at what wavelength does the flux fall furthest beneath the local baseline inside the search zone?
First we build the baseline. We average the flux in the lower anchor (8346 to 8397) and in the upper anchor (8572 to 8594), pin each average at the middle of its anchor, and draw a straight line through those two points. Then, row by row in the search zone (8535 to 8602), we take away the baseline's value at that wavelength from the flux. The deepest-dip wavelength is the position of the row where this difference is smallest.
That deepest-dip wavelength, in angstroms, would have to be 8541.85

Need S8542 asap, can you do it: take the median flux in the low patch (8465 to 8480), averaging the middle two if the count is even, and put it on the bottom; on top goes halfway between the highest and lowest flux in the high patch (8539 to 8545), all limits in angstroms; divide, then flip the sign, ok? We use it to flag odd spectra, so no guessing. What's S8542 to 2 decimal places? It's -0.64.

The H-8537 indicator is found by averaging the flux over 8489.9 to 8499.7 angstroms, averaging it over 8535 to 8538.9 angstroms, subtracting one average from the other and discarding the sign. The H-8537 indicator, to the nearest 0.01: 0.63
